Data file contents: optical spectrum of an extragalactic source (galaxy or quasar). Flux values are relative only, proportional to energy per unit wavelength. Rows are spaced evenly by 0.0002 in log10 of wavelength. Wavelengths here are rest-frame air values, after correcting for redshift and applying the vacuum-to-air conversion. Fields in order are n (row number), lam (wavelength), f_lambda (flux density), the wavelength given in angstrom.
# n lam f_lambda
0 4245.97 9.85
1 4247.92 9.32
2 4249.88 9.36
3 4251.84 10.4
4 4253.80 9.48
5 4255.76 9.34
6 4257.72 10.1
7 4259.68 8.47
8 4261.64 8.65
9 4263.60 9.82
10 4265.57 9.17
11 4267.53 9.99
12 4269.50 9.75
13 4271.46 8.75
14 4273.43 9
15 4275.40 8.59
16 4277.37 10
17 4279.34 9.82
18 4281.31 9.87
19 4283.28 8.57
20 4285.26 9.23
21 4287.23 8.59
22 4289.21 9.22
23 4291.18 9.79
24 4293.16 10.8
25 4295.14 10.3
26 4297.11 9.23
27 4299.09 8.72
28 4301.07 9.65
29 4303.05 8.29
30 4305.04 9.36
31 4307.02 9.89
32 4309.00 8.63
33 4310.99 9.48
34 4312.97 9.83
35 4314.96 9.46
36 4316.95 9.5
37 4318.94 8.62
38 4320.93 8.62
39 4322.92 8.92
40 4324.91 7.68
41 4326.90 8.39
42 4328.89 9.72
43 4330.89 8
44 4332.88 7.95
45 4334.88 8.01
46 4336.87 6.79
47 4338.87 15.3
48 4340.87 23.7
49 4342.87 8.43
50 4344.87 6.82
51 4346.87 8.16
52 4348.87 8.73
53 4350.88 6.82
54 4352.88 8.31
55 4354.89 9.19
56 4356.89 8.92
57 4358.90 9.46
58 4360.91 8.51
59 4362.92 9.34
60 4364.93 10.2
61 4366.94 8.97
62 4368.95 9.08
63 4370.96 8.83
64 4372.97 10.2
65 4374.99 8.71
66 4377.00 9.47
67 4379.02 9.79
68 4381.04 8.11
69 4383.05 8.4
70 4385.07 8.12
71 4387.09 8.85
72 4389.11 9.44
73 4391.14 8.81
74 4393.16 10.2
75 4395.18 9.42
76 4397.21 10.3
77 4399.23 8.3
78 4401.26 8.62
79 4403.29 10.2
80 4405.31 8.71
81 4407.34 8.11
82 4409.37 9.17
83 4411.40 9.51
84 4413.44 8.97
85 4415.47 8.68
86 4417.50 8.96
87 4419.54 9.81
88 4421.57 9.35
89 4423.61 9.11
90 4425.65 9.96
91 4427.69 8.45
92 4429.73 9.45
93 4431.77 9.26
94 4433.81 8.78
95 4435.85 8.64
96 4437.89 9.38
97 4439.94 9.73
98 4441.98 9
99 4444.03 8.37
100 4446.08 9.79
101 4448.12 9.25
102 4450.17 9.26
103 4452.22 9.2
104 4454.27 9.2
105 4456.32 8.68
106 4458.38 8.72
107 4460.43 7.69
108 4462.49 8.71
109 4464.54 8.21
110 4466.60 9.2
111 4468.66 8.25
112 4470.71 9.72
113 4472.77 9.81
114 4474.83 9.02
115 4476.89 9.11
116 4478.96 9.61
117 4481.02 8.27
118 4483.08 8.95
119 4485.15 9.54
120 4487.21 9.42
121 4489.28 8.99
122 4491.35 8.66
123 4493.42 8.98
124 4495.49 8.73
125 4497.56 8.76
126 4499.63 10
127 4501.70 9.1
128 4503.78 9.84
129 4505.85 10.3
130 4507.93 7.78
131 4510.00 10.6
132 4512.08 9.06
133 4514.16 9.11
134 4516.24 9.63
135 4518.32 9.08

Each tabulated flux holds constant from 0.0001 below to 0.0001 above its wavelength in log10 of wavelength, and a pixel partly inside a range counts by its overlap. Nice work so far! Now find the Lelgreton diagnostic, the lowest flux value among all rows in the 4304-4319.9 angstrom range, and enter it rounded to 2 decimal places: 8.62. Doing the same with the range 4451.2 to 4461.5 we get 7.69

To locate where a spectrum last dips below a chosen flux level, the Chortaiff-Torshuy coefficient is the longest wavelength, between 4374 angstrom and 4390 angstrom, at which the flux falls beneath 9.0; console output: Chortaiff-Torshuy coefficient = 4387.09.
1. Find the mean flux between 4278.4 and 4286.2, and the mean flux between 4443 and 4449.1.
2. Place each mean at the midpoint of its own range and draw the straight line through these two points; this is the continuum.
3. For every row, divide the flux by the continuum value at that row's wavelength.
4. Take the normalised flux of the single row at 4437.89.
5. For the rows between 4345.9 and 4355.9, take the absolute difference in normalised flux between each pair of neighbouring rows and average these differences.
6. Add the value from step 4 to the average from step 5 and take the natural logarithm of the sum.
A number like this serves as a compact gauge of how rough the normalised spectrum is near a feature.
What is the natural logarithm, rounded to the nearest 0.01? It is 0.15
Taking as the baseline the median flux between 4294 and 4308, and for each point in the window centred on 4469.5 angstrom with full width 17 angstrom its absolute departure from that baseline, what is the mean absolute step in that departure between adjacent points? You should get 0.50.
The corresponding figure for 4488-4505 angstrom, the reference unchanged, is 0.22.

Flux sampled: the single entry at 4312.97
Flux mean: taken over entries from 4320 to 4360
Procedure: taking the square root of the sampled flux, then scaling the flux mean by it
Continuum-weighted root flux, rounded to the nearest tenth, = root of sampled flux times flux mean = 29.5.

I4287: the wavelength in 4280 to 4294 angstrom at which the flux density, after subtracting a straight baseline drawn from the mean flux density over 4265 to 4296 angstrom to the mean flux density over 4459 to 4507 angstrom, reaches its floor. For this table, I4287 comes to 4283.28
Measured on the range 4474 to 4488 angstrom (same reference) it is 4481.02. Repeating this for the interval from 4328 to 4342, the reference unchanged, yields 4336.87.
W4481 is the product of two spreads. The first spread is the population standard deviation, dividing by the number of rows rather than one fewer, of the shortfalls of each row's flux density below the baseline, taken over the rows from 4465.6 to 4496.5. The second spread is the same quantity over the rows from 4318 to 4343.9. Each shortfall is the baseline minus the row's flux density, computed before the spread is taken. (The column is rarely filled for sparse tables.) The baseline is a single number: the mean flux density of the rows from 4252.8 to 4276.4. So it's 2.06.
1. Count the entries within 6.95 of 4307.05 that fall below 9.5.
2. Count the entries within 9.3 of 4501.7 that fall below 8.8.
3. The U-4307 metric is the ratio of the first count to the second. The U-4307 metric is 1.3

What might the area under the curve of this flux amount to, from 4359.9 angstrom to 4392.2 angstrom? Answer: 292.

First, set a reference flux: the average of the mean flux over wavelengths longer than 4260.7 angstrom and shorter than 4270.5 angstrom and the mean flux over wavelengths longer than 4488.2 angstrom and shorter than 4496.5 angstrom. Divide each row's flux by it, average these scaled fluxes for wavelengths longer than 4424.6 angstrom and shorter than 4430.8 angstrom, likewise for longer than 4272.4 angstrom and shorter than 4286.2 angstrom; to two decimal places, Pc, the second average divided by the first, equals 1.00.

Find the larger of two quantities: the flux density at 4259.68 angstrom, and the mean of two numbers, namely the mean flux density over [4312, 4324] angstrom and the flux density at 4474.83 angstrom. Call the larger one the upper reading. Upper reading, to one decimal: 9.1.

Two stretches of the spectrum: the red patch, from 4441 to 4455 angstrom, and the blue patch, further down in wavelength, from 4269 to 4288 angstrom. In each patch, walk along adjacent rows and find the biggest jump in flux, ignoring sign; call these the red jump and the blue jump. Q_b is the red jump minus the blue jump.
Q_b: 0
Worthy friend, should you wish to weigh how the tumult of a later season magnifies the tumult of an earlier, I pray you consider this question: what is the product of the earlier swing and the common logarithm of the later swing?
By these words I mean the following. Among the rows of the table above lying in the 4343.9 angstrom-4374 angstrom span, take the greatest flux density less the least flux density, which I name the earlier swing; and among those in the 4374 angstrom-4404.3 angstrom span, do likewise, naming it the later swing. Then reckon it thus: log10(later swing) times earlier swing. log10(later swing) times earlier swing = 1.2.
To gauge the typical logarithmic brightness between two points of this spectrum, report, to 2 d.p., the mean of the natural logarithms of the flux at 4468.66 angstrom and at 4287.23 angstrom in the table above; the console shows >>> 2.13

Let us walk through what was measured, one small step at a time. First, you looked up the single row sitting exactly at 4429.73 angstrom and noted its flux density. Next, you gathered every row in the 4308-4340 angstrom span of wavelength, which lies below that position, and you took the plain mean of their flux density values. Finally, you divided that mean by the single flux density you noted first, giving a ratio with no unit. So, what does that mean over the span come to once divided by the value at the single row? 0.96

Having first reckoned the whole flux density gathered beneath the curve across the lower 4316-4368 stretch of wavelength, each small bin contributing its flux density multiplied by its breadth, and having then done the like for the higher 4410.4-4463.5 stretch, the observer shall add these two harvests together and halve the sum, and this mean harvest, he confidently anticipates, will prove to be 484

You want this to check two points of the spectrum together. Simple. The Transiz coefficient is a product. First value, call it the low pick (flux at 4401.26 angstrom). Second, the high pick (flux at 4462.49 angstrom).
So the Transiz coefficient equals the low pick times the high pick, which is 75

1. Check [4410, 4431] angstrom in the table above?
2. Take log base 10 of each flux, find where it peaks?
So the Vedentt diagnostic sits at 4425.65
